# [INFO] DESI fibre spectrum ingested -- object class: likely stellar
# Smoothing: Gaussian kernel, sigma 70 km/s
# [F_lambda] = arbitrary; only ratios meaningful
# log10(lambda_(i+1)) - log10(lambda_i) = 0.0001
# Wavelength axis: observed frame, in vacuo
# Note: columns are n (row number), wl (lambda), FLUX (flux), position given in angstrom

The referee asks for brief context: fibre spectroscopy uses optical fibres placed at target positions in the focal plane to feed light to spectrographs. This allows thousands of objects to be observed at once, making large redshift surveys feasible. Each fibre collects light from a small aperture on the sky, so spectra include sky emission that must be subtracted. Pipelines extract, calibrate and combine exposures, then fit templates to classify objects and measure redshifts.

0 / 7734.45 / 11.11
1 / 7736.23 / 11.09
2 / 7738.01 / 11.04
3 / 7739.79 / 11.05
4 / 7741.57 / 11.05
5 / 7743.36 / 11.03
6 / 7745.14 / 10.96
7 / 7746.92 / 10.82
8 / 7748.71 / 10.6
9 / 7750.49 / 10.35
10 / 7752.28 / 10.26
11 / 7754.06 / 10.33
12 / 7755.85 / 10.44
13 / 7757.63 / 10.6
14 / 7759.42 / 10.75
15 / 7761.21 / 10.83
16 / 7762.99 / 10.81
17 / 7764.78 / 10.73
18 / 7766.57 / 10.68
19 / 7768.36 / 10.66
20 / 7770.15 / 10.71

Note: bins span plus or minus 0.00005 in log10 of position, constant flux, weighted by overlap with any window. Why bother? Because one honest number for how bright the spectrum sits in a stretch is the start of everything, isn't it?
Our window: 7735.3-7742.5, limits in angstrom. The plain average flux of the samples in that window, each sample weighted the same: 11.1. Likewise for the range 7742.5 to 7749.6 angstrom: 10.9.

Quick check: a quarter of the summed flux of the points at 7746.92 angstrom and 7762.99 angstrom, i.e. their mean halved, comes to 5.41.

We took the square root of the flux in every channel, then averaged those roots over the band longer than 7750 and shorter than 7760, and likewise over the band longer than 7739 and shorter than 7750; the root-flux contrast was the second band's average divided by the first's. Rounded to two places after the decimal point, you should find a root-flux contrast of 1.02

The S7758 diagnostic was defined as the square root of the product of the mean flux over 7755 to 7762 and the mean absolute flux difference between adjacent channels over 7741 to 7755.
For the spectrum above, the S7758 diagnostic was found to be 1.14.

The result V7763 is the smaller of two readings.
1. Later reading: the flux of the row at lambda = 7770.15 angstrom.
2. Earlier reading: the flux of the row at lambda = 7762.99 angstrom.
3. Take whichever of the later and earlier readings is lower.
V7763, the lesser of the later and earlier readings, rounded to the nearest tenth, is 10.7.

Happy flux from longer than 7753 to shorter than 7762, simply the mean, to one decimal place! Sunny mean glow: 10.6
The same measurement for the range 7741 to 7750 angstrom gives 10.9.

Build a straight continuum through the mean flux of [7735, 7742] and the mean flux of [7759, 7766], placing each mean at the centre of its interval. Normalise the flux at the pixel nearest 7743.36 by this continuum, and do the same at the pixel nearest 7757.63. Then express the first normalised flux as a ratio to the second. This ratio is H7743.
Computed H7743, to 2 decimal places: 1.02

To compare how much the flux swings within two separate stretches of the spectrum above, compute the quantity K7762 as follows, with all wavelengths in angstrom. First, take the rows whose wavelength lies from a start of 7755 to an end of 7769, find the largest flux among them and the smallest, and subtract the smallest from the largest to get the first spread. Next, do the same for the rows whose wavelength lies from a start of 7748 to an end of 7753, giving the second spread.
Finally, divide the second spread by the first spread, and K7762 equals 0.9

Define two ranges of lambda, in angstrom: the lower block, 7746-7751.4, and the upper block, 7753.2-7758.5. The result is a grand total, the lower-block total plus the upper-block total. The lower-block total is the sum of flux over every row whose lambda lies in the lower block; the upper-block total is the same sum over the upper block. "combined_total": 63.1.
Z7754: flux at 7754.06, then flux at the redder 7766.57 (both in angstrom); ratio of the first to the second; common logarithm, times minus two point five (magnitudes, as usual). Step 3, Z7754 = 0.036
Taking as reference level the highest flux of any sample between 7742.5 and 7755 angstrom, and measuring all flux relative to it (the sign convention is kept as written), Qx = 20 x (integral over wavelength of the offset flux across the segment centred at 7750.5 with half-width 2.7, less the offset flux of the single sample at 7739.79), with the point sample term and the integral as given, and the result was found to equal -68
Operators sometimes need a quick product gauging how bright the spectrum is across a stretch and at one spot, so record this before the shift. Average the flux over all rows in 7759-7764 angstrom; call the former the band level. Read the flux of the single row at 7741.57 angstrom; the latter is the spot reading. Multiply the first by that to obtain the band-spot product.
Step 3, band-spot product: 119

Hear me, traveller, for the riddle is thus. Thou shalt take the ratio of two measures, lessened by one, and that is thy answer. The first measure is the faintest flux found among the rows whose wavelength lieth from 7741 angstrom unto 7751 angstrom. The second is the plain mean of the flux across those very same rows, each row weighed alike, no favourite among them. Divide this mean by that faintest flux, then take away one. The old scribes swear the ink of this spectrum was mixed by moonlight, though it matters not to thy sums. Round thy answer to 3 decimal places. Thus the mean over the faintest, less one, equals 0.044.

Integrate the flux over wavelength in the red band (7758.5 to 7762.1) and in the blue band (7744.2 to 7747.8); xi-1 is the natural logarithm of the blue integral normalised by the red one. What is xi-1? 0.01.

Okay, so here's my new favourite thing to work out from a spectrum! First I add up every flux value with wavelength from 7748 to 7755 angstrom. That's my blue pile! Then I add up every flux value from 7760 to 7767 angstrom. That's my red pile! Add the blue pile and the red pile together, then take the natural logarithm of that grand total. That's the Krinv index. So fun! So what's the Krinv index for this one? 4.438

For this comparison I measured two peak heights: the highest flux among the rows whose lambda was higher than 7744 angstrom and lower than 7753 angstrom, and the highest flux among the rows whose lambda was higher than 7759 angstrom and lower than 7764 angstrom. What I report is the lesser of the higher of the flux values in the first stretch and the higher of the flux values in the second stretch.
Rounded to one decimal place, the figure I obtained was 10.8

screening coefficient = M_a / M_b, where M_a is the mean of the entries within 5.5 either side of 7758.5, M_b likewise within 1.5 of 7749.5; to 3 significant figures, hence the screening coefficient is 1.01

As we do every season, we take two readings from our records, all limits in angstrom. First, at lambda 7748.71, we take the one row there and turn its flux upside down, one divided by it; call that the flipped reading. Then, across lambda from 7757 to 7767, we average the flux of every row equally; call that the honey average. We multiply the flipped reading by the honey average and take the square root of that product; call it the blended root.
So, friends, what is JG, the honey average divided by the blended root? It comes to 10.7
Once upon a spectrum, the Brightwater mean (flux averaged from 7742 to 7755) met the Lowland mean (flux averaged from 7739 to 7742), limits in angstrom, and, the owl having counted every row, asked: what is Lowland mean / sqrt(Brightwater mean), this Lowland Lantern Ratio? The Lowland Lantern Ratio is 3.39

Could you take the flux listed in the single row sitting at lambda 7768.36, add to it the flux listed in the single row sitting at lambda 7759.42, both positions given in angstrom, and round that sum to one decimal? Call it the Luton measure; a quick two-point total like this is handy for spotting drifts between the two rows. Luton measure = 21.4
